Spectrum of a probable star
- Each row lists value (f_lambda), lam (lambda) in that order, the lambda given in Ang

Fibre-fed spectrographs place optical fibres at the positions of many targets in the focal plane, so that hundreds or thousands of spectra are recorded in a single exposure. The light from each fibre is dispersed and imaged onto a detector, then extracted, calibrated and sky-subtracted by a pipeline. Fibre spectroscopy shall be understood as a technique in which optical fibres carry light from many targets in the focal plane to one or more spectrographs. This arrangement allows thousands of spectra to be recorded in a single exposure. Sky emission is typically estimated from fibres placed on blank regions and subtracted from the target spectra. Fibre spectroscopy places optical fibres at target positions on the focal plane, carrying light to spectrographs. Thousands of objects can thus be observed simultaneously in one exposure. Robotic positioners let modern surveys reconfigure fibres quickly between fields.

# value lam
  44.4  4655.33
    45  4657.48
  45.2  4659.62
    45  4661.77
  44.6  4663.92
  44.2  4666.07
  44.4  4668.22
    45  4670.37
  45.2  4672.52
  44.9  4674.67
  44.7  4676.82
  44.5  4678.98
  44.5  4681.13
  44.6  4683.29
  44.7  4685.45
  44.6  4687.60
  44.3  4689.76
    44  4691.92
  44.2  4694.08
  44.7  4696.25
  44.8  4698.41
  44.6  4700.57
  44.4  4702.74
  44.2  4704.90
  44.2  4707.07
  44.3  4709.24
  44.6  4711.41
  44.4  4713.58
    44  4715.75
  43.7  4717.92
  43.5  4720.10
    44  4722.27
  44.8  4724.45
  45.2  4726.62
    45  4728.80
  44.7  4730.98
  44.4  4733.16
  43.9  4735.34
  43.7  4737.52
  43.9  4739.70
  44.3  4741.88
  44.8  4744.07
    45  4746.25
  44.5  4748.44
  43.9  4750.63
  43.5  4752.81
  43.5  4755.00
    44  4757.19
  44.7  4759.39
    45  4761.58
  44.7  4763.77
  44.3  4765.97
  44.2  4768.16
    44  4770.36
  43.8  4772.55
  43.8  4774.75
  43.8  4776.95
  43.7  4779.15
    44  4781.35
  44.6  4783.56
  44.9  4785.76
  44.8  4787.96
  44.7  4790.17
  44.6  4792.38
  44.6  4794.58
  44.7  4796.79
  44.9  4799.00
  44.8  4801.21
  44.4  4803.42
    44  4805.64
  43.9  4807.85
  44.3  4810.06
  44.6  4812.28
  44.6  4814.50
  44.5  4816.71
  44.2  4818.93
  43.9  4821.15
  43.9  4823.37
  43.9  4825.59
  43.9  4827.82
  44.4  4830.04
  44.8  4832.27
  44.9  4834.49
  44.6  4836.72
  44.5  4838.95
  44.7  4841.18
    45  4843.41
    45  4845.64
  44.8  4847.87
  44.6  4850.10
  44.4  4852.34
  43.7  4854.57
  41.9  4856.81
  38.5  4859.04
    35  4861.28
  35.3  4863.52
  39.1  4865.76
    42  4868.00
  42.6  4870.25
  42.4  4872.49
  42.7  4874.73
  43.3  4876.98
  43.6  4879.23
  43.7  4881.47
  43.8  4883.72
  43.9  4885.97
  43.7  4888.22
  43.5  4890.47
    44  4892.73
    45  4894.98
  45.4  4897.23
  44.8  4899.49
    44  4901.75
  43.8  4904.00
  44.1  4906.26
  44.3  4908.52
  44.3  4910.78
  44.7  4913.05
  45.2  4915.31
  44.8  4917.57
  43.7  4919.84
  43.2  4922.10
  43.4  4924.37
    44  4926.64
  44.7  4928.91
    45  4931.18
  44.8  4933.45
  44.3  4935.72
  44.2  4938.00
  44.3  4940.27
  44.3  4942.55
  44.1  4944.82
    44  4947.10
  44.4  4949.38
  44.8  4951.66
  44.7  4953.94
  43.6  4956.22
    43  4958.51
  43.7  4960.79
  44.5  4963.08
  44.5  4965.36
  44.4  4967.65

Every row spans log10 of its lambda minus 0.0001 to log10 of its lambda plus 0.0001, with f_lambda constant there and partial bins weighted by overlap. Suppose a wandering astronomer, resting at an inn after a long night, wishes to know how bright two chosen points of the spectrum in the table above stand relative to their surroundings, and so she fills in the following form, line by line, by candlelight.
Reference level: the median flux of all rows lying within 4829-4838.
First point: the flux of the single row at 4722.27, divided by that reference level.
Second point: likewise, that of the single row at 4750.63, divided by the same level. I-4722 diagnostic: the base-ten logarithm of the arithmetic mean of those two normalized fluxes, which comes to -0.0073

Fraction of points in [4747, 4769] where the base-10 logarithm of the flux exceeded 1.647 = 0.40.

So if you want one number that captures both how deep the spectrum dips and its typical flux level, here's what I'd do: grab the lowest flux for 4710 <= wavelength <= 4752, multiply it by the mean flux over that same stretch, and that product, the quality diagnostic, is 1928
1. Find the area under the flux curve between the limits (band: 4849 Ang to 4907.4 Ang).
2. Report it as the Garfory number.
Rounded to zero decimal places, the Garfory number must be 2491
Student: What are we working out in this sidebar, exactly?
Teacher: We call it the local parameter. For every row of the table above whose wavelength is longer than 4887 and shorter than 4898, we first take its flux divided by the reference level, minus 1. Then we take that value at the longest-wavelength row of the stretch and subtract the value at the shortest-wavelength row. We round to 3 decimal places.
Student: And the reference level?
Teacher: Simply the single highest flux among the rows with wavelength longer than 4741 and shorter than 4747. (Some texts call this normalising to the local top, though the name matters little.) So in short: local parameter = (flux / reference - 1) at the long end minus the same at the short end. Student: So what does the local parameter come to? 0.038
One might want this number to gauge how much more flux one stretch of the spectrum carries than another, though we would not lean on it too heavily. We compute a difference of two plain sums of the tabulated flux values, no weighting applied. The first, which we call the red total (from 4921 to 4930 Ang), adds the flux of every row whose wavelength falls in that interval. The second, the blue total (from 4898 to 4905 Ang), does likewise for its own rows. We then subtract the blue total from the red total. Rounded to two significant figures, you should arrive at 43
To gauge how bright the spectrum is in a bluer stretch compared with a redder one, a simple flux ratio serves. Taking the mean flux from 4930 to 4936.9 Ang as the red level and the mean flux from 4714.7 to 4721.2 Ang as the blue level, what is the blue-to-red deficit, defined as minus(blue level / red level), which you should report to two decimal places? -0.98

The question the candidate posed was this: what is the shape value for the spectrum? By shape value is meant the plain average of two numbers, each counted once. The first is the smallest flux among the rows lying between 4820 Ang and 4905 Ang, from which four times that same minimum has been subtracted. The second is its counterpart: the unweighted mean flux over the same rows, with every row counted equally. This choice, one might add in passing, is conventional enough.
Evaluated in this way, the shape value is -30.9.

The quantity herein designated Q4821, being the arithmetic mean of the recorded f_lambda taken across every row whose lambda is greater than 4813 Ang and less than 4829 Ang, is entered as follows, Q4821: 44.1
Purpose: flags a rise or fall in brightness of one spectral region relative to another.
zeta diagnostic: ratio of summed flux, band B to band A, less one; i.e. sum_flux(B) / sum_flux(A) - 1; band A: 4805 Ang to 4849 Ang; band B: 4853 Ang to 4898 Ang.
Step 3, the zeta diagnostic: -0.051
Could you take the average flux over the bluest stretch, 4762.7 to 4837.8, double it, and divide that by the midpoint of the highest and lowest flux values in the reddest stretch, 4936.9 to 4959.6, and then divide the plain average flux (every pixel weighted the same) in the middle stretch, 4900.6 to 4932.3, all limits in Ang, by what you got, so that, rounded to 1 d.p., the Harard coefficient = 21.9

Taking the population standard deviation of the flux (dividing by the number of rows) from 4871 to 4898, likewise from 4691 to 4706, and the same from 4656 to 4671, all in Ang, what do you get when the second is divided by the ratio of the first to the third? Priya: 0.12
